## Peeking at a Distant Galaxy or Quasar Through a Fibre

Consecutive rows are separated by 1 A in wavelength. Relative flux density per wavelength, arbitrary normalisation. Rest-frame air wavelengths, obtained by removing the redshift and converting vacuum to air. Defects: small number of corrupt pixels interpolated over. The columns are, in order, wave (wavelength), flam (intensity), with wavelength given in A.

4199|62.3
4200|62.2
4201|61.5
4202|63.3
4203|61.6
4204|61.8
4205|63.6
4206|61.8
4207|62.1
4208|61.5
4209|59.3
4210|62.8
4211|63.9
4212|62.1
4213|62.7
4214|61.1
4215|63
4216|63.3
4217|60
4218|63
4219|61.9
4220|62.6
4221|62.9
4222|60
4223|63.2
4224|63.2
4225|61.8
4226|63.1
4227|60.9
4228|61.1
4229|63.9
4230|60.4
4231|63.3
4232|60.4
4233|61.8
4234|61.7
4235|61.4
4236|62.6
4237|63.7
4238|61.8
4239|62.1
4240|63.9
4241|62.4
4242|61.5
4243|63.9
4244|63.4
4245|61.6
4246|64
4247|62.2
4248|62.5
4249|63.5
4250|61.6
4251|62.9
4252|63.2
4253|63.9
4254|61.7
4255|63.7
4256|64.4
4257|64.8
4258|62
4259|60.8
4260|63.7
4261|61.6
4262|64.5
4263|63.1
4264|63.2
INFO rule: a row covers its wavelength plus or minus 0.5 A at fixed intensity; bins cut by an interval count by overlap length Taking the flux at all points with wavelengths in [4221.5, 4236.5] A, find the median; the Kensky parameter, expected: 61.8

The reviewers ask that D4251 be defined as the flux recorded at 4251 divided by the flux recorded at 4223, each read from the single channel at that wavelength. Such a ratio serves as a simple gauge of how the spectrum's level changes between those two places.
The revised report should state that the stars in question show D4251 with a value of 0.995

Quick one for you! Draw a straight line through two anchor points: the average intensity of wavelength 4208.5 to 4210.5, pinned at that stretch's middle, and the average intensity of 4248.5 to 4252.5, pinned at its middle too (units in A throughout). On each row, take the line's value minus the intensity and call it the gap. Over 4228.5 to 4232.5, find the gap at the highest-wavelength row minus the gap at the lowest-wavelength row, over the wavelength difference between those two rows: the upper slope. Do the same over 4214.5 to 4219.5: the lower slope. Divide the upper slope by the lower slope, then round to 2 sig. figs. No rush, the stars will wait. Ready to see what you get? 3.8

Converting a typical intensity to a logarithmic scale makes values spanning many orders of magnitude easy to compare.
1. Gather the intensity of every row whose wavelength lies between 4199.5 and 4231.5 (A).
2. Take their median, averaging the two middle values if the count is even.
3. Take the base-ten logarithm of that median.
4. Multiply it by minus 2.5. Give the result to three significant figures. -4.48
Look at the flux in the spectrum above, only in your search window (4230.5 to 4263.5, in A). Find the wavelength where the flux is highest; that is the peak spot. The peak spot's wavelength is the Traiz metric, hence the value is 4257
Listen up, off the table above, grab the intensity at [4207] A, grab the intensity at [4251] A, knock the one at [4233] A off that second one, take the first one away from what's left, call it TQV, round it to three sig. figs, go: -61.0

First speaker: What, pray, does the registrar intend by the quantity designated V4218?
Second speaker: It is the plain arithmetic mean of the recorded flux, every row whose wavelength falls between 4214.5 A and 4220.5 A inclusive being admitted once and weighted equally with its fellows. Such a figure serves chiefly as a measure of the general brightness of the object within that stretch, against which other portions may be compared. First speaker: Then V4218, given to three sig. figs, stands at 62.3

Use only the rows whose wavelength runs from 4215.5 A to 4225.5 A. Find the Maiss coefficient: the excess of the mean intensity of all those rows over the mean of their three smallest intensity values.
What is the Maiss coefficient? 1.6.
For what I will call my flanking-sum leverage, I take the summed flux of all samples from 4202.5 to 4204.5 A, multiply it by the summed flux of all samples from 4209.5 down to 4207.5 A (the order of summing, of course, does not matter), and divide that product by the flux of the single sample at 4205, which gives 234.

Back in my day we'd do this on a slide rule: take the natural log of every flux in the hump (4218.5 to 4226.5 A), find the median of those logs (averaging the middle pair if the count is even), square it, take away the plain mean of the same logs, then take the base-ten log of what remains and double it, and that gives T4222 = 2.23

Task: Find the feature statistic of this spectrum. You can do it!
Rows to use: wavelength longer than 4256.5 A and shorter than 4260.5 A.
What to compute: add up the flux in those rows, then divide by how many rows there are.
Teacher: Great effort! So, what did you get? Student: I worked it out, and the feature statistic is 62.8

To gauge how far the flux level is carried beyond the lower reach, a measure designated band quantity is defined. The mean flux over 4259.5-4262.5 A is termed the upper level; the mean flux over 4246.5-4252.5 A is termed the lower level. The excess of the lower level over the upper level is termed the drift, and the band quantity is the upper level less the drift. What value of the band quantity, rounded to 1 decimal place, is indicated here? 63.9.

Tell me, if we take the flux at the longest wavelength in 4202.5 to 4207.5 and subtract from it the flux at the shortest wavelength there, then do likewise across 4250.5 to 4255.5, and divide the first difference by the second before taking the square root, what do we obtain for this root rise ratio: 0.79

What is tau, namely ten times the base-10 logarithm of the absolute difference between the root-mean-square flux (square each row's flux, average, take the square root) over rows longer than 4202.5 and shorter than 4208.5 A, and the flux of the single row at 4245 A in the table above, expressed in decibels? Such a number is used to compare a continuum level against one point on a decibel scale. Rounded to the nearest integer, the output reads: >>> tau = -3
